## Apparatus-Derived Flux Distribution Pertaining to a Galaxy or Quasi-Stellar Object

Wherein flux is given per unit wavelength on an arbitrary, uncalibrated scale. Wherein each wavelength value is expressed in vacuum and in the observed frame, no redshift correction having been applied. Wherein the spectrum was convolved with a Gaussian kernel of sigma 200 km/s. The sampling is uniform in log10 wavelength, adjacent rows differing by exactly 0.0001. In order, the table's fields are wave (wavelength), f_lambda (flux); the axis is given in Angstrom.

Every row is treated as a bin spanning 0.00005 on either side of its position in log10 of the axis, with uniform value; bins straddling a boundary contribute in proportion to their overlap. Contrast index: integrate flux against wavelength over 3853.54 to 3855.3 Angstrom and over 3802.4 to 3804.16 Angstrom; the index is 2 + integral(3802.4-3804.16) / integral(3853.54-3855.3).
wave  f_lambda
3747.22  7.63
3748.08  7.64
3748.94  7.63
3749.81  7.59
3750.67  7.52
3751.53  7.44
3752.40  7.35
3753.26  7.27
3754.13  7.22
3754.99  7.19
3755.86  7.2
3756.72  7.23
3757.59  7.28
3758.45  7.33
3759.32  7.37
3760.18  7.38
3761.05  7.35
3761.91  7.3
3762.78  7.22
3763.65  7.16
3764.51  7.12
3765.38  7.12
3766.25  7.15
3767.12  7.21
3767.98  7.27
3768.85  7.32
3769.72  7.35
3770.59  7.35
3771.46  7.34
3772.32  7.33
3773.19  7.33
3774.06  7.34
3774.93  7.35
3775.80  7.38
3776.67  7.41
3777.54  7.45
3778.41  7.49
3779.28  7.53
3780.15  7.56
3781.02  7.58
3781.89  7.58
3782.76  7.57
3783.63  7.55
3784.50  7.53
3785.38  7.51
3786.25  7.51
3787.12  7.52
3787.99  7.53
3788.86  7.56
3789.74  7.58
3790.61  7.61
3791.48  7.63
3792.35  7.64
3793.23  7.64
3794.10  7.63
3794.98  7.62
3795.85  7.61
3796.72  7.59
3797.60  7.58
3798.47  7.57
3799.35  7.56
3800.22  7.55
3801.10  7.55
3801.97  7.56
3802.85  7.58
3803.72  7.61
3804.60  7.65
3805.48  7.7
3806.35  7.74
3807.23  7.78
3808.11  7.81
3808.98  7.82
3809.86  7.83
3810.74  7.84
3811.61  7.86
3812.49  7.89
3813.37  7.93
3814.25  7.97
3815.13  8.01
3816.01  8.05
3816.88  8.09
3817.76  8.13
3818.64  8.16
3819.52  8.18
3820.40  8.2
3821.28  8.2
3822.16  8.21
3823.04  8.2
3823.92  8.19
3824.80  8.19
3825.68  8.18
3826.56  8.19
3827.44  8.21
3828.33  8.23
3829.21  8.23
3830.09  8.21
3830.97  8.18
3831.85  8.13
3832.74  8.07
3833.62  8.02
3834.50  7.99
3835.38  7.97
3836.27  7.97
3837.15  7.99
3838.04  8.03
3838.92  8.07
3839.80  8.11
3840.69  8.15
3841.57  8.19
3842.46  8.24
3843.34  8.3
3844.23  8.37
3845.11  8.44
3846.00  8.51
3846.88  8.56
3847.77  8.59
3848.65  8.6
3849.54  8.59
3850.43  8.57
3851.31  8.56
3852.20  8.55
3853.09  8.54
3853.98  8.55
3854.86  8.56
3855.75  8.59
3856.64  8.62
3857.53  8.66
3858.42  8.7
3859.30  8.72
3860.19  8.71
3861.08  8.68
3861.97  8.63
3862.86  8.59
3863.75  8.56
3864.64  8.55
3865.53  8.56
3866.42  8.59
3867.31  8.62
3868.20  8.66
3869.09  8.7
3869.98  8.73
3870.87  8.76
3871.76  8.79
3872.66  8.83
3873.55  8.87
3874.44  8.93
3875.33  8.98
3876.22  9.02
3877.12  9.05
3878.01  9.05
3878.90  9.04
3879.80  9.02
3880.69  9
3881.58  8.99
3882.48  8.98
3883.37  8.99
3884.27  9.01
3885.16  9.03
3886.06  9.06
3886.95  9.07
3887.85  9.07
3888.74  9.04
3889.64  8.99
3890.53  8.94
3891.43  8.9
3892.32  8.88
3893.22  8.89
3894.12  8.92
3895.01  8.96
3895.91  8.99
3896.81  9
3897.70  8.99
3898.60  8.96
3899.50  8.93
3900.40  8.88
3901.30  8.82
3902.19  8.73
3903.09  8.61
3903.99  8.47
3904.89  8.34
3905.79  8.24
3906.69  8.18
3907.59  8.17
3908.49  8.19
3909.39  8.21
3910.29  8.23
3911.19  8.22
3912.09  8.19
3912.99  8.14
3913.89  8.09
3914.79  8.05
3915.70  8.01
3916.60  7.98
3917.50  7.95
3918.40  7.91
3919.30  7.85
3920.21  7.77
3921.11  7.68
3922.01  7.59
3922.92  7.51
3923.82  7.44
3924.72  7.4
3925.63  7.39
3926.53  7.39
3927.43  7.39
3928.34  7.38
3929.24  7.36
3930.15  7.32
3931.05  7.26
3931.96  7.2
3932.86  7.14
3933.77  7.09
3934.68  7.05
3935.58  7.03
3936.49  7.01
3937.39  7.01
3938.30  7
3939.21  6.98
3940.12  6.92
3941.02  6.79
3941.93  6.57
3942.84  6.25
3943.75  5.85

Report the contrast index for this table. 2.88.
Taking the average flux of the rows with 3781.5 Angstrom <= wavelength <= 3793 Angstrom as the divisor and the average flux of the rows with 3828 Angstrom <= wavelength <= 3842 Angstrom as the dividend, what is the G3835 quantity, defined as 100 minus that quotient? 98.9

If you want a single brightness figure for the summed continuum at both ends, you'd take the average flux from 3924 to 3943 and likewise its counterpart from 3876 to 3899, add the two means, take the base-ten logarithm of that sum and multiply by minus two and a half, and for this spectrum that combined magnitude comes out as -3.02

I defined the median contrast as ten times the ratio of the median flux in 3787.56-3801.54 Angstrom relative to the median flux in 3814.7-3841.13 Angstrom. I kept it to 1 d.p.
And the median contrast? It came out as 9.3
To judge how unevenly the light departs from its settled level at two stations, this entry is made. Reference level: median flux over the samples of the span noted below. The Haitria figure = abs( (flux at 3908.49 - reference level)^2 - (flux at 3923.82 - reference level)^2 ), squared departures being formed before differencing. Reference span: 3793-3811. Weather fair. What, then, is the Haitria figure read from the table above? 0.29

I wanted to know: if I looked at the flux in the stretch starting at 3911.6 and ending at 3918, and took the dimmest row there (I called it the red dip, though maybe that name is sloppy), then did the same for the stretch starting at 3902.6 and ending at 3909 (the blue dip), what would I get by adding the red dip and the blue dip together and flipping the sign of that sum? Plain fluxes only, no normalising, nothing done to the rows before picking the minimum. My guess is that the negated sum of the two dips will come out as -16.1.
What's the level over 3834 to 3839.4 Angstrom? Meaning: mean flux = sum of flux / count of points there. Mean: 8.0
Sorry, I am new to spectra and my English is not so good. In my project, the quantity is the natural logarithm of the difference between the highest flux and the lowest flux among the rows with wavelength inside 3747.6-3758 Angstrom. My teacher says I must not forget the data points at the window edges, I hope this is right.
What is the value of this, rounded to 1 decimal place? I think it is -0.8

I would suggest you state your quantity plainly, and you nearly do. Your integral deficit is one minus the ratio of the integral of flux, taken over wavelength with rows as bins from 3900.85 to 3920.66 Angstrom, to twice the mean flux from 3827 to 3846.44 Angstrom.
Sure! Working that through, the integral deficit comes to -8.9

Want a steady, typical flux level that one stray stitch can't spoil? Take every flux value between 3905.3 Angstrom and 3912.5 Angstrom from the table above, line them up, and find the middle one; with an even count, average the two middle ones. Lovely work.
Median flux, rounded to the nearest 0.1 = 8.2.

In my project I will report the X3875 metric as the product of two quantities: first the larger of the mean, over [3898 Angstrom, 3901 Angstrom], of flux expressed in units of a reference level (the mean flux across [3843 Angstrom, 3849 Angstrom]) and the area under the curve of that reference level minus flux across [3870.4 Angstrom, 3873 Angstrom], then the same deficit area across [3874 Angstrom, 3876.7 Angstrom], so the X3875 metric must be -1.4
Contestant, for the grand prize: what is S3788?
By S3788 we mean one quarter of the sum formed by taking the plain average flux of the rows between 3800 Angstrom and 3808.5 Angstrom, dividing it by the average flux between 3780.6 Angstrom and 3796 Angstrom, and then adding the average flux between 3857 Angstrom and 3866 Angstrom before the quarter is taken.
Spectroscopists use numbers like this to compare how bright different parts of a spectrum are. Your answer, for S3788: 2.41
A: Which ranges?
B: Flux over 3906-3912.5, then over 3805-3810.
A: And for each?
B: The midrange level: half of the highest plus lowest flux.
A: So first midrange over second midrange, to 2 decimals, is 1.06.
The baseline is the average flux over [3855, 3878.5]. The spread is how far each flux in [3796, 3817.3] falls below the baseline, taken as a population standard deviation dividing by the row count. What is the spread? 0.17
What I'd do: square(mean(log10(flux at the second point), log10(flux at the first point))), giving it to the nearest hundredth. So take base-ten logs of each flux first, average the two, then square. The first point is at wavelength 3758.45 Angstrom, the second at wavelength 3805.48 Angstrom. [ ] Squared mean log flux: 0.77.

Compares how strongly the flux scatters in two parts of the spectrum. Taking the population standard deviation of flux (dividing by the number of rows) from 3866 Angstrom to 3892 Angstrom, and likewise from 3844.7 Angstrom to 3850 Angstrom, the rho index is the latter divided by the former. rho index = 0.4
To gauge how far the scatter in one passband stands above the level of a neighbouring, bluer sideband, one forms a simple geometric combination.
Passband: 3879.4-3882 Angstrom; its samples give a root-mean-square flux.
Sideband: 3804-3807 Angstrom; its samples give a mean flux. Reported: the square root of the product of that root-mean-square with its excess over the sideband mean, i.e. 3.4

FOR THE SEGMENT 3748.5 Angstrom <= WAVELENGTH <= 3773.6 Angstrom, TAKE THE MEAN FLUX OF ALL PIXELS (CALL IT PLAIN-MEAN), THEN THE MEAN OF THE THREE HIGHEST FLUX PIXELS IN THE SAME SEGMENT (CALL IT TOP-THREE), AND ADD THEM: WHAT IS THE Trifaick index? 14.9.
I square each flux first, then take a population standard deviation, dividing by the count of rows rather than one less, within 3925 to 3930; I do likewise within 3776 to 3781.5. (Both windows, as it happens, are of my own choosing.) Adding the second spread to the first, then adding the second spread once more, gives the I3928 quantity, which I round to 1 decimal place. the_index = 2.0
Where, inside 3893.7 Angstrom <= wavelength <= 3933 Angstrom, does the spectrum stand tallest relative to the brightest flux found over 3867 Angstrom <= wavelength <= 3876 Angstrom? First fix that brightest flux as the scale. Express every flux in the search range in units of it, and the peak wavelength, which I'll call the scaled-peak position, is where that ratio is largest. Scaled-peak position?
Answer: 3896.81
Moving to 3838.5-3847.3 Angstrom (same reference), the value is 3846.88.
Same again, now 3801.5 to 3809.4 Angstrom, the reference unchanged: 3808.98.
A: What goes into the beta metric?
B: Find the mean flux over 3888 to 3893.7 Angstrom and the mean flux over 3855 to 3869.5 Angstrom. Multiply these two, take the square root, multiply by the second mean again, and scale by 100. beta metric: 7585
